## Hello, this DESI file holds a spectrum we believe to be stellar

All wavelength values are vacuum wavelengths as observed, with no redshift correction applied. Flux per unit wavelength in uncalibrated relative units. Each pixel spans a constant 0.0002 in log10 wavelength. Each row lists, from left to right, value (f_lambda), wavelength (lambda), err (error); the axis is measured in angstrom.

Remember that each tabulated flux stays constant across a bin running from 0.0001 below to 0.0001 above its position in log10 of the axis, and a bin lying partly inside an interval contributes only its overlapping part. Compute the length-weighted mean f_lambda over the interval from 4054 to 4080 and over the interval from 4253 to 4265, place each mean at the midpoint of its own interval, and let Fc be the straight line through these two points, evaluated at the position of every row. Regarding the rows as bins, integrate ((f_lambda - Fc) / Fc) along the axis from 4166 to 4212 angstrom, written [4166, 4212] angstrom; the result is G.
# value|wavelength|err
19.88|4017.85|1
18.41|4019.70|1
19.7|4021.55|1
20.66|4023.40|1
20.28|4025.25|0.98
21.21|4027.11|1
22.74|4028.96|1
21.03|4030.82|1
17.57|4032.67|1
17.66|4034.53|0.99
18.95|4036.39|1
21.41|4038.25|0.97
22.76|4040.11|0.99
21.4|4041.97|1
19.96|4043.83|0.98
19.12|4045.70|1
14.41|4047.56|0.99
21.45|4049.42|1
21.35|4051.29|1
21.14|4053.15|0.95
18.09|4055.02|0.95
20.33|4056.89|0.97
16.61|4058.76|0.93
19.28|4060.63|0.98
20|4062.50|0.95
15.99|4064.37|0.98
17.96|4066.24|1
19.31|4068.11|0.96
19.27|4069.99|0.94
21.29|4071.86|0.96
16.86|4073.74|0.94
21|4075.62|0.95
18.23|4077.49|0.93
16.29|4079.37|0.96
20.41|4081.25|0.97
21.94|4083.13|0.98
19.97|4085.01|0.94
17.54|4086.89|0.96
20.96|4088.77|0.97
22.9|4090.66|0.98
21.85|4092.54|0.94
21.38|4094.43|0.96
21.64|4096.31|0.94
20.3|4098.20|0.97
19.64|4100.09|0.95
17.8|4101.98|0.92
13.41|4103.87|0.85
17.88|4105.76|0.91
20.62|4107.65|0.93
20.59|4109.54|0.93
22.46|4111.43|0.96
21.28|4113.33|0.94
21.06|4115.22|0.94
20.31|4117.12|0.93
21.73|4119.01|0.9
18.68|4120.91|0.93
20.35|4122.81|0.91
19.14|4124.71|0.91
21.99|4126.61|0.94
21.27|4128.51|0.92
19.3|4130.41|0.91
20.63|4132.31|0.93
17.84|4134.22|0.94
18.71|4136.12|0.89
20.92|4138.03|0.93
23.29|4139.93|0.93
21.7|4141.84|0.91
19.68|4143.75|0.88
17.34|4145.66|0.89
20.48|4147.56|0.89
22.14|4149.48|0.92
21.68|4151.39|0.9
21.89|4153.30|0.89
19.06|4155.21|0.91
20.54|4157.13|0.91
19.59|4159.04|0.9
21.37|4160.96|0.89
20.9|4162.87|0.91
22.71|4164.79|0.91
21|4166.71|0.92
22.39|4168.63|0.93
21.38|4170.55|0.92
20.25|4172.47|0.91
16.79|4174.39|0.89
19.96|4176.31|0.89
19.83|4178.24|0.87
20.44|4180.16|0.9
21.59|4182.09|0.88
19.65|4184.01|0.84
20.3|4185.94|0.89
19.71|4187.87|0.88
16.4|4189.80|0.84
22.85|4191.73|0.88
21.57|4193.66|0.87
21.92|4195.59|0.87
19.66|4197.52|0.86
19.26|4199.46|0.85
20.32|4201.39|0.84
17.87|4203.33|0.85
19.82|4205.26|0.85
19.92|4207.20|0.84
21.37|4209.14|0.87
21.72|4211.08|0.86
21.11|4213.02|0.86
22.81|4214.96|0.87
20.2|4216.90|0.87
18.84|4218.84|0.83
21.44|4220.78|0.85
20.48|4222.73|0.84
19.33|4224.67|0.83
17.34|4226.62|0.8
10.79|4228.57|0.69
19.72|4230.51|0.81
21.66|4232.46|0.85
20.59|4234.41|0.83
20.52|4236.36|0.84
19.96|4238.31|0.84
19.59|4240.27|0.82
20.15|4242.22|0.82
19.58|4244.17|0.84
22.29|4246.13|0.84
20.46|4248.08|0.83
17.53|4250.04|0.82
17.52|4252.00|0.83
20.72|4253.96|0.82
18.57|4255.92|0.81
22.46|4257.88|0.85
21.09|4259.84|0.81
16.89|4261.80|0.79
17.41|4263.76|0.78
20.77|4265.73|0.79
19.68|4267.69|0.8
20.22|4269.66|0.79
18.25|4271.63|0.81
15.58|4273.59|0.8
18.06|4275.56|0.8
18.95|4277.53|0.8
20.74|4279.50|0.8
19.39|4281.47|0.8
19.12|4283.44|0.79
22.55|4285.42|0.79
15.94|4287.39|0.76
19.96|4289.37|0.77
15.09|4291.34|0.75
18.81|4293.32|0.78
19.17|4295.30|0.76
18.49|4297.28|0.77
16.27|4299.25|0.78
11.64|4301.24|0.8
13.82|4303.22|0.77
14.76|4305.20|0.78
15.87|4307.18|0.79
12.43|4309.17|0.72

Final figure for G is 2.5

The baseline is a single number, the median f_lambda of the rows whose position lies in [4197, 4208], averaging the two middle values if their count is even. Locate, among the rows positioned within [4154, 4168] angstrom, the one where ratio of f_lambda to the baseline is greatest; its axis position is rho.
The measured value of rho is 4164.79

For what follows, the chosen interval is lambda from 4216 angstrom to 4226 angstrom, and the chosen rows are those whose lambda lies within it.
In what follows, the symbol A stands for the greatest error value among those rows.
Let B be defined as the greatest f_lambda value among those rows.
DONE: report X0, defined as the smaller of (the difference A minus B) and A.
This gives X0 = -20.6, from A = 0.870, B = 21.44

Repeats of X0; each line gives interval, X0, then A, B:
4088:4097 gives -21.9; 0.980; 22.9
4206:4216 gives -21.9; 0.870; 22.81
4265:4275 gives -20.0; 0.810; 20.77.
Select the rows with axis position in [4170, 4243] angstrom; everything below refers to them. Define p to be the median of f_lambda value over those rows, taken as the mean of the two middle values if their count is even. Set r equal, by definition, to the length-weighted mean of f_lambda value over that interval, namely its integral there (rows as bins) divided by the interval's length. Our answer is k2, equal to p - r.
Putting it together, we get 0.3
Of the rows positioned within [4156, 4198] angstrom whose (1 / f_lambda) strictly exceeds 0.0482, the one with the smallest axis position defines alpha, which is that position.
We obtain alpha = 4157.13 angstrom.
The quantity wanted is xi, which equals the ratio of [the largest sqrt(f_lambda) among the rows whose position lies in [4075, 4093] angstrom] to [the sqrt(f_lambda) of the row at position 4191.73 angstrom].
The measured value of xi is 1.00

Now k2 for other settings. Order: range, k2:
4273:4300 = 0.4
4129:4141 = -0.2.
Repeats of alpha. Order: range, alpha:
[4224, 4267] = 4224.67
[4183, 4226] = 4184.01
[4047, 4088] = 4047.56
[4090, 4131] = 4098.20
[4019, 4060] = 4019.70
